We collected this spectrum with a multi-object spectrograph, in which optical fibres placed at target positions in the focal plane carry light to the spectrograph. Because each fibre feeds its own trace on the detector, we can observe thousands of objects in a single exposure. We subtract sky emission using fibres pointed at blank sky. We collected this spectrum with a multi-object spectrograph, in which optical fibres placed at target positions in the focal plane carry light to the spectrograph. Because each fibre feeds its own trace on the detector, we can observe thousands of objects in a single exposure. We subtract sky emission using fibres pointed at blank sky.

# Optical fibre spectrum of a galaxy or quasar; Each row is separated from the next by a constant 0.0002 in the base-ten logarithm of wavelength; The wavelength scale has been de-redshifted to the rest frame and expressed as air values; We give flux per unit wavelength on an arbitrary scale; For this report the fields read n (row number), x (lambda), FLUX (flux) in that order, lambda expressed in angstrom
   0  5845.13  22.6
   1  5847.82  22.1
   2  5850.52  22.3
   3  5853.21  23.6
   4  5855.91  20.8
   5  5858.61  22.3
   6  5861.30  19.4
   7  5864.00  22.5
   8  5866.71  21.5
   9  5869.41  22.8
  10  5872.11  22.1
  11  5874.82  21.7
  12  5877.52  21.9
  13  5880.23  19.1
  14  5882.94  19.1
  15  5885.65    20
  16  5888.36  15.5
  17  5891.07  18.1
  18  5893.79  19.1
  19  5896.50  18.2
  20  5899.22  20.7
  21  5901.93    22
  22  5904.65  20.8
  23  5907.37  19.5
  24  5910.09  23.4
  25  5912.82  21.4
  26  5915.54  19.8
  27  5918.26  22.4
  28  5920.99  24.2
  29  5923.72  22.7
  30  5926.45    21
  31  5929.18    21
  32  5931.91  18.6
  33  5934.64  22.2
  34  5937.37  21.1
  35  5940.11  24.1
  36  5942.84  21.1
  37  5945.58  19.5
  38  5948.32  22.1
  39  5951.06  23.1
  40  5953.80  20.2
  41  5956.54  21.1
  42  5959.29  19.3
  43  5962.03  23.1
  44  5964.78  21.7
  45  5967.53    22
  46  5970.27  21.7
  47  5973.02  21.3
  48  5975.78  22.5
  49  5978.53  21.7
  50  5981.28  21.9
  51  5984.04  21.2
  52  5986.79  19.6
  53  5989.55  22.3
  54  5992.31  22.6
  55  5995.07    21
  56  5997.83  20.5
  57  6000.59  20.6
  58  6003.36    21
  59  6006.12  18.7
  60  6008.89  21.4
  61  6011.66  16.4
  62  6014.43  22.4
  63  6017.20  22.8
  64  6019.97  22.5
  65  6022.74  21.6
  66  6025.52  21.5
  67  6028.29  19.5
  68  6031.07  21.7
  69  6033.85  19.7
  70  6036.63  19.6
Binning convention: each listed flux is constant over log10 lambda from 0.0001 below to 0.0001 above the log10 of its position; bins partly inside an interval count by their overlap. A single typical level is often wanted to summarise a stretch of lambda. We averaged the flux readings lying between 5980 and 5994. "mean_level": 21.5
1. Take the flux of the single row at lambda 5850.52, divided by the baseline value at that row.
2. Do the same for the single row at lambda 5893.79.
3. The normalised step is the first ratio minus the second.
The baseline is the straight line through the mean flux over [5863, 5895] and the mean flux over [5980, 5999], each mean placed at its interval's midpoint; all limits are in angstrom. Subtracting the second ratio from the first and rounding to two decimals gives 0.18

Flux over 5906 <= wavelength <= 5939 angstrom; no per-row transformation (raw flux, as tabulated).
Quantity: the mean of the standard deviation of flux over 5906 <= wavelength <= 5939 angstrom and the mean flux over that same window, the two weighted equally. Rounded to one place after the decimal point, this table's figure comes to 11.5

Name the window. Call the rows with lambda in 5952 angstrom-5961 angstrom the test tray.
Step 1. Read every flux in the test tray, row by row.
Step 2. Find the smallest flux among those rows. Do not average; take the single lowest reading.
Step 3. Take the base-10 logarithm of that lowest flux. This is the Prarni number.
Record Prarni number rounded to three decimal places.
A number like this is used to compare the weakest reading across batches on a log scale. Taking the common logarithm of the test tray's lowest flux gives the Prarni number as 1.286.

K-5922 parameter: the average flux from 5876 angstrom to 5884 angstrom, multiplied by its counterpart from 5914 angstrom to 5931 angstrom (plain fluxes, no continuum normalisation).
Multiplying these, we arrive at 438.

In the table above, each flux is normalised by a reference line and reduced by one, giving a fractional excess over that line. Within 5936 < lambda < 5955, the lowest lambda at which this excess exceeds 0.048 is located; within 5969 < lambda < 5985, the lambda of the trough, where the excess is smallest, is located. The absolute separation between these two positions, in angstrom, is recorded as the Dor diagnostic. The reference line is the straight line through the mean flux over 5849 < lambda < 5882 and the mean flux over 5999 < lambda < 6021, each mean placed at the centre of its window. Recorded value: 43.9 angstrom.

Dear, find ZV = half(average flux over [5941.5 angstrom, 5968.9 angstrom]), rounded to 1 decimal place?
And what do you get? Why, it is 10.7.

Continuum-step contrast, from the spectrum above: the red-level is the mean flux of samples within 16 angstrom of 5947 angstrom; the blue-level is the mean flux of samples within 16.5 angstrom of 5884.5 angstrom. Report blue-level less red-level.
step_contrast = -1.4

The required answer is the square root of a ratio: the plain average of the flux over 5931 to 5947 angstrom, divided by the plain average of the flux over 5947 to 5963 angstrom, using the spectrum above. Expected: 0.99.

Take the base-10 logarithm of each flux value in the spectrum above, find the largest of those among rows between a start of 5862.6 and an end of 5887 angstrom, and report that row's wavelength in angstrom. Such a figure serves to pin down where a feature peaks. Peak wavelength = 5869.41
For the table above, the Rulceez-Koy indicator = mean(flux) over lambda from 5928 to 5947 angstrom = 21.09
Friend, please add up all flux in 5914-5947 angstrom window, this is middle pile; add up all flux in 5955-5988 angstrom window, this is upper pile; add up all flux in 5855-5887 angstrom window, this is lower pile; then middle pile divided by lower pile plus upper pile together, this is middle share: 0.505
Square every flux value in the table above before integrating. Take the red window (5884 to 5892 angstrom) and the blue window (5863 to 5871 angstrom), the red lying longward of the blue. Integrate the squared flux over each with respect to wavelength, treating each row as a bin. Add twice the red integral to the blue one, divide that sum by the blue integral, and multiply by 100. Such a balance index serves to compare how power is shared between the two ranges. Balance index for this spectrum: 231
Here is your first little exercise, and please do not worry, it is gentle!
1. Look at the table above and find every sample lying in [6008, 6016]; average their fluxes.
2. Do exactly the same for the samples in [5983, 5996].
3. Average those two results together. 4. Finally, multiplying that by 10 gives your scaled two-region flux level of 207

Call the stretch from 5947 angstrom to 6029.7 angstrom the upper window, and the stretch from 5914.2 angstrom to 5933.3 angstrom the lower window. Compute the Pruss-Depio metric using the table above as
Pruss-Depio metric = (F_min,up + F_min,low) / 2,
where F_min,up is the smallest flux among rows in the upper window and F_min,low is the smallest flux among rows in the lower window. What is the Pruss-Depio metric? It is 17.5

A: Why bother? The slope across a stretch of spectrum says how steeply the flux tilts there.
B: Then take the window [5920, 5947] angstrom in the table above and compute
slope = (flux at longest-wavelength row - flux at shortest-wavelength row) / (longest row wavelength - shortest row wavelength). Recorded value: -0.19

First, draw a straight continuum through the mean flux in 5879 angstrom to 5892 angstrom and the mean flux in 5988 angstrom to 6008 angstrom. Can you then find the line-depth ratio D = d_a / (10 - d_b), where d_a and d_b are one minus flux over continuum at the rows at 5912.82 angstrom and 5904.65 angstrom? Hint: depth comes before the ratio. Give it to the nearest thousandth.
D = -0.013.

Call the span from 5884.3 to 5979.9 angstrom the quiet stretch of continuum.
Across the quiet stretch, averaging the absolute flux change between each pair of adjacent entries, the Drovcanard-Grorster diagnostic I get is 1.8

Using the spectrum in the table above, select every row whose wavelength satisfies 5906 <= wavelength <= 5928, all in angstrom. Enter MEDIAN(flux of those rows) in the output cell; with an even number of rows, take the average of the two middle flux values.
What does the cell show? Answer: 21.9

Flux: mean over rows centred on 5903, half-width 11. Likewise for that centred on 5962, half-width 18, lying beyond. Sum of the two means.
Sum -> 42.1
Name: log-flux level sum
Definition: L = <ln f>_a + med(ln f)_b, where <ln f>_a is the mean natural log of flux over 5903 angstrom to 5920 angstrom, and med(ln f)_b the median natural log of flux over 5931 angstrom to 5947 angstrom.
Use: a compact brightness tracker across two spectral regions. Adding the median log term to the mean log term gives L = 6.10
